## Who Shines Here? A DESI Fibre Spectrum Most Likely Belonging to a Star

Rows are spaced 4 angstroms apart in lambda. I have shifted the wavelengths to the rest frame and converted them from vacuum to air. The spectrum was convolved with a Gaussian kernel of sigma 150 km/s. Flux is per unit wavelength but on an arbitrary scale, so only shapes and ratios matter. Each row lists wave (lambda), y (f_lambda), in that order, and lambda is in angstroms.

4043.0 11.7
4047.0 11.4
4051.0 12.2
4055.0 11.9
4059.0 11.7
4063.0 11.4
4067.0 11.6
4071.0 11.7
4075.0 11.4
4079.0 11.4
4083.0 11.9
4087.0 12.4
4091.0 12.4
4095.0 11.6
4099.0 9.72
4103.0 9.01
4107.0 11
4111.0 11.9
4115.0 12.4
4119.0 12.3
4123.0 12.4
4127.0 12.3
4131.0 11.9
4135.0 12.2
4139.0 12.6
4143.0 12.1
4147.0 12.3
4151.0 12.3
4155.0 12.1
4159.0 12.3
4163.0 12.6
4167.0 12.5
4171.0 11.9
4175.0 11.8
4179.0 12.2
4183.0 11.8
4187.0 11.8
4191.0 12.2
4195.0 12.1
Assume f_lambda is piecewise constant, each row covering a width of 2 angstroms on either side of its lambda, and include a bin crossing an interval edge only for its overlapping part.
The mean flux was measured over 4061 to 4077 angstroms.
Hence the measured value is 11.5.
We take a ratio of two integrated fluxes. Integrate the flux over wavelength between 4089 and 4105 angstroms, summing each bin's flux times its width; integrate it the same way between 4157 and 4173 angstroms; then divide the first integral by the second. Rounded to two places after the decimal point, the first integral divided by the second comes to 0.87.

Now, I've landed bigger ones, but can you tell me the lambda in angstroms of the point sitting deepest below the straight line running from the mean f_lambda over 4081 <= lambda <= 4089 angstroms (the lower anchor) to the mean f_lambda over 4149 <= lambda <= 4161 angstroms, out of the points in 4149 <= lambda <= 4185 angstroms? 4183.0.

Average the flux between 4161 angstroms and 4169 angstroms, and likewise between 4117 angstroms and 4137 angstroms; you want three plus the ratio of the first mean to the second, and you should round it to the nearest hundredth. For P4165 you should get 4.03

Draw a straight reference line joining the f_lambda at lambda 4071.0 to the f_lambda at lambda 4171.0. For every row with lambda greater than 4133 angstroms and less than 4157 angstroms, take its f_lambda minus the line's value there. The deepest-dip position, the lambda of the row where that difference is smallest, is 4155.0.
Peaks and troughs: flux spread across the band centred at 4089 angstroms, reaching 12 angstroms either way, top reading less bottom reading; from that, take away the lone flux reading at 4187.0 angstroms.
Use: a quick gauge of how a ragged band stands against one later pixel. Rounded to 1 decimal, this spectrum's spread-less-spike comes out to -9.1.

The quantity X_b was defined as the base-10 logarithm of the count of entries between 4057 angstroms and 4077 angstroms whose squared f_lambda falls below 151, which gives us 0.70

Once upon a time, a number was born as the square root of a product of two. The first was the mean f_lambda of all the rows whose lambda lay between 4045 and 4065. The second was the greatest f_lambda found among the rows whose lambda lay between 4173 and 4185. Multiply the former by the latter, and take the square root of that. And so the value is 12.0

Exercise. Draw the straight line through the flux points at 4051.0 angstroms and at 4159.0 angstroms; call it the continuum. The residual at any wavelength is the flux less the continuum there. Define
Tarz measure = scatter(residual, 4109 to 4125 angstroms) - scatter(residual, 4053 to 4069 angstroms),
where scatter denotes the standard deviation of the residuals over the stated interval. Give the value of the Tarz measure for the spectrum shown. 0.02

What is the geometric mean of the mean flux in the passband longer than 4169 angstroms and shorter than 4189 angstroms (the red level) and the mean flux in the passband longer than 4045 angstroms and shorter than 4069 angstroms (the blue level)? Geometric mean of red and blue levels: 11.8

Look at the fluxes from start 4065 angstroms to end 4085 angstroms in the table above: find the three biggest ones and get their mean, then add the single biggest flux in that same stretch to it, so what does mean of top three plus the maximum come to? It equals 23.6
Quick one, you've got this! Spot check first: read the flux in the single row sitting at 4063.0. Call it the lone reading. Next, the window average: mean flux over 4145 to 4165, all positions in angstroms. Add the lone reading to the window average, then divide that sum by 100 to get 0.237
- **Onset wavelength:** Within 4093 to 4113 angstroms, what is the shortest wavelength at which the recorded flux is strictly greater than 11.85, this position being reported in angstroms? 4111.0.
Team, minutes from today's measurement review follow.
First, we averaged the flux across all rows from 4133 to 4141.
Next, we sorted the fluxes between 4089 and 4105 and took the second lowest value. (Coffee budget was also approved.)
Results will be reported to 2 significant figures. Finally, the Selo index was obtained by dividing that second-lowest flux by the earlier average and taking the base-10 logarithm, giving -0.11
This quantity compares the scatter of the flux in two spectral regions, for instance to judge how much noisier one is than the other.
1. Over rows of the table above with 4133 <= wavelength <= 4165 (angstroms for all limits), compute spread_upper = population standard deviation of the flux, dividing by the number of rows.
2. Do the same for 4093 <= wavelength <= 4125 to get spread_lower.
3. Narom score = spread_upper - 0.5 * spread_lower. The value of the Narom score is -0.42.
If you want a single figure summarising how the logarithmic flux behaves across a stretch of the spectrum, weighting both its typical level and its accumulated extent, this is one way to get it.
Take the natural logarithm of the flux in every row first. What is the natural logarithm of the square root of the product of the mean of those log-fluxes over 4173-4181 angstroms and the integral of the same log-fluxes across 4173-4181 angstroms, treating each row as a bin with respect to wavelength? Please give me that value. 1.95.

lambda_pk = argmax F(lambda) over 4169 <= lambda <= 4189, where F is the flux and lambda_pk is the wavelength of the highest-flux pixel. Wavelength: 4179.0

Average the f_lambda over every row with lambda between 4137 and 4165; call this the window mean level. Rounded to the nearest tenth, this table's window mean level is 12.3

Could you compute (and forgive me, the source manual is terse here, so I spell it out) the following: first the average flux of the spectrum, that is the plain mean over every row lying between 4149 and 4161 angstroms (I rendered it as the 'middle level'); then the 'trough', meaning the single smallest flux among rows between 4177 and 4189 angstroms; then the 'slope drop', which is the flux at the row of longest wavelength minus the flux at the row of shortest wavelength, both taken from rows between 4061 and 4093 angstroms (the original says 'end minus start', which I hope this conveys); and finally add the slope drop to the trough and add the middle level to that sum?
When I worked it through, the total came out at 25.0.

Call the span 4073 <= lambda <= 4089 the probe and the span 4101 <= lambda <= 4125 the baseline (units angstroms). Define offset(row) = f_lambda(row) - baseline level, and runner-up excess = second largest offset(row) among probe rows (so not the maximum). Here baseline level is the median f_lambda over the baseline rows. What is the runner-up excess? -0.20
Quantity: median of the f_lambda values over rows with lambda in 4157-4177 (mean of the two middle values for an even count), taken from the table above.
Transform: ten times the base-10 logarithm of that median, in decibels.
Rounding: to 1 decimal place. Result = 10.9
